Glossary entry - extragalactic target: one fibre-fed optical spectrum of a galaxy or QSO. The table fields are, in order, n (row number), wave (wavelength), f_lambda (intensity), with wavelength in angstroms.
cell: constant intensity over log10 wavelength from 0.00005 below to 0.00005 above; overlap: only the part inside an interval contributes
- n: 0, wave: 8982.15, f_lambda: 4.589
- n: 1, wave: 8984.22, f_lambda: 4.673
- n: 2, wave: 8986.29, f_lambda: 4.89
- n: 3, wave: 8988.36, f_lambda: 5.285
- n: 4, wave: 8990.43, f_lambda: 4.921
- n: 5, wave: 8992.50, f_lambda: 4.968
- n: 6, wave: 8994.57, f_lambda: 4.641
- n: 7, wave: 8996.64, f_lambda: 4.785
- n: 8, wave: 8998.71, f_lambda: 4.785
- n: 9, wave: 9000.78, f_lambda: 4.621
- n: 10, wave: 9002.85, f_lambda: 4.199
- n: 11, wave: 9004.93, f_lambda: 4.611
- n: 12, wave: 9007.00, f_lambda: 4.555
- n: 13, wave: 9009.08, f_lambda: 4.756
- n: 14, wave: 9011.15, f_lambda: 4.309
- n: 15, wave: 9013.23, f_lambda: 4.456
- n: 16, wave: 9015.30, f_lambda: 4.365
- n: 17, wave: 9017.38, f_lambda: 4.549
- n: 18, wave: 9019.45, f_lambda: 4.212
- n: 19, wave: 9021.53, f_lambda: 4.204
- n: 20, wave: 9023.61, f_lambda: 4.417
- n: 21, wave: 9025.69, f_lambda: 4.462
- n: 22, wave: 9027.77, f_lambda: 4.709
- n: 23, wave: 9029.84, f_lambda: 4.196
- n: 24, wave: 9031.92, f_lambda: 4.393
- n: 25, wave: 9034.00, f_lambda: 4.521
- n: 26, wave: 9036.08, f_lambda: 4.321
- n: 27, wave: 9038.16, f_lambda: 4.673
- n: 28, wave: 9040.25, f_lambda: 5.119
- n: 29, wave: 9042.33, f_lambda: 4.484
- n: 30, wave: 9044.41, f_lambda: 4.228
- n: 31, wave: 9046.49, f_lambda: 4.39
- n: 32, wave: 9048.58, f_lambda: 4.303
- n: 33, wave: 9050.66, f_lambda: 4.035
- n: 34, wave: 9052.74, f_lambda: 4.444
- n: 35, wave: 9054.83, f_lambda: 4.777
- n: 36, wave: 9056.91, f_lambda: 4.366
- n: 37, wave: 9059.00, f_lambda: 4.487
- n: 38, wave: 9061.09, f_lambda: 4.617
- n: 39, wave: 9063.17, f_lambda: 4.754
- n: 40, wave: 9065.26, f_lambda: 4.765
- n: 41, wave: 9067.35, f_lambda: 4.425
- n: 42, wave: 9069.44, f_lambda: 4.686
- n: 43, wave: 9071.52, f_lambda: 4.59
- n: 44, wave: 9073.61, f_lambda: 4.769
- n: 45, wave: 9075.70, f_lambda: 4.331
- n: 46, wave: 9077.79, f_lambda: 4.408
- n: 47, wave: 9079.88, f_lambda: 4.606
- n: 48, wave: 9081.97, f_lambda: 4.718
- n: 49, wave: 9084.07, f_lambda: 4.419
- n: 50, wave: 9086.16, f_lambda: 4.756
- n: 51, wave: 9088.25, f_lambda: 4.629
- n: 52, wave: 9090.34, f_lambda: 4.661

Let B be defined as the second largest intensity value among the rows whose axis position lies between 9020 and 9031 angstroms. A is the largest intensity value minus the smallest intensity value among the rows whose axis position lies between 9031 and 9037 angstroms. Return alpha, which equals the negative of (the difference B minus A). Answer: -4.26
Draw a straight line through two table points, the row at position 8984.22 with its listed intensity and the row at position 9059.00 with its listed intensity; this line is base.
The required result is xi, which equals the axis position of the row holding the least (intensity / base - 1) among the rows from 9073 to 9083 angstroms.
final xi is 9075.70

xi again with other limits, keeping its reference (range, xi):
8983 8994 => 8984.22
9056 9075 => 9056.91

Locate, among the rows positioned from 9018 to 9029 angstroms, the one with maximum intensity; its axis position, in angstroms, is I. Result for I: 9027.77 angstroms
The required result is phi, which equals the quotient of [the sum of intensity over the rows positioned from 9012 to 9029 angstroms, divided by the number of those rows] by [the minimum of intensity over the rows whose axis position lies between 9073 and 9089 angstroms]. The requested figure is 1.02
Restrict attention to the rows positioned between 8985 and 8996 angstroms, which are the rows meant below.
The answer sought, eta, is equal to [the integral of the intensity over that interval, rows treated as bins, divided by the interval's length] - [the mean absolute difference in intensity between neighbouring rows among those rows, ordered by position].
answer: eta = 4.65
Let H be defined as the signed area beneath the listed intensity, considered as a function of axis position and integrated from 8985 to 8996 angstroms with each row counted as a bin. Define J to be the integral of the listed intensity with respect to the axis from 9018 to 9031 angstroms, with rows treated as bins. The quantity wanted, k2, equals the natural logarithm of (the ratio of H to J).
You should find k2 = -0.05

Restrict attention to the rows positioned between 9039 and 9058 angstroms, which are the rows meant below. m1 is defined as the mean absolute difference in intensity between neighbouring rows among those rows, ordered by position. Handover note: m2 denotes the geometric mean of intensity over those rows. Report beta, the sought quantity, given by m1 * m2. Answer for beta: 1.42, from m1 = 0.32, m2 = 4.45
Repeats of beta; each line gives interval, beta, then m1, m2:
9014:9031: 0.97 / 0.22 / 4.39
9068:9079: 0.90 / 0.20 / 4.55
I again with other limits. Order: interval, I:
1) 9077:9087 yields 9086.16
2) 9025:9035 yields 9027.77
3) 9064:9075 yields 9073.61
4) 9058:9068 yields 9065.26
